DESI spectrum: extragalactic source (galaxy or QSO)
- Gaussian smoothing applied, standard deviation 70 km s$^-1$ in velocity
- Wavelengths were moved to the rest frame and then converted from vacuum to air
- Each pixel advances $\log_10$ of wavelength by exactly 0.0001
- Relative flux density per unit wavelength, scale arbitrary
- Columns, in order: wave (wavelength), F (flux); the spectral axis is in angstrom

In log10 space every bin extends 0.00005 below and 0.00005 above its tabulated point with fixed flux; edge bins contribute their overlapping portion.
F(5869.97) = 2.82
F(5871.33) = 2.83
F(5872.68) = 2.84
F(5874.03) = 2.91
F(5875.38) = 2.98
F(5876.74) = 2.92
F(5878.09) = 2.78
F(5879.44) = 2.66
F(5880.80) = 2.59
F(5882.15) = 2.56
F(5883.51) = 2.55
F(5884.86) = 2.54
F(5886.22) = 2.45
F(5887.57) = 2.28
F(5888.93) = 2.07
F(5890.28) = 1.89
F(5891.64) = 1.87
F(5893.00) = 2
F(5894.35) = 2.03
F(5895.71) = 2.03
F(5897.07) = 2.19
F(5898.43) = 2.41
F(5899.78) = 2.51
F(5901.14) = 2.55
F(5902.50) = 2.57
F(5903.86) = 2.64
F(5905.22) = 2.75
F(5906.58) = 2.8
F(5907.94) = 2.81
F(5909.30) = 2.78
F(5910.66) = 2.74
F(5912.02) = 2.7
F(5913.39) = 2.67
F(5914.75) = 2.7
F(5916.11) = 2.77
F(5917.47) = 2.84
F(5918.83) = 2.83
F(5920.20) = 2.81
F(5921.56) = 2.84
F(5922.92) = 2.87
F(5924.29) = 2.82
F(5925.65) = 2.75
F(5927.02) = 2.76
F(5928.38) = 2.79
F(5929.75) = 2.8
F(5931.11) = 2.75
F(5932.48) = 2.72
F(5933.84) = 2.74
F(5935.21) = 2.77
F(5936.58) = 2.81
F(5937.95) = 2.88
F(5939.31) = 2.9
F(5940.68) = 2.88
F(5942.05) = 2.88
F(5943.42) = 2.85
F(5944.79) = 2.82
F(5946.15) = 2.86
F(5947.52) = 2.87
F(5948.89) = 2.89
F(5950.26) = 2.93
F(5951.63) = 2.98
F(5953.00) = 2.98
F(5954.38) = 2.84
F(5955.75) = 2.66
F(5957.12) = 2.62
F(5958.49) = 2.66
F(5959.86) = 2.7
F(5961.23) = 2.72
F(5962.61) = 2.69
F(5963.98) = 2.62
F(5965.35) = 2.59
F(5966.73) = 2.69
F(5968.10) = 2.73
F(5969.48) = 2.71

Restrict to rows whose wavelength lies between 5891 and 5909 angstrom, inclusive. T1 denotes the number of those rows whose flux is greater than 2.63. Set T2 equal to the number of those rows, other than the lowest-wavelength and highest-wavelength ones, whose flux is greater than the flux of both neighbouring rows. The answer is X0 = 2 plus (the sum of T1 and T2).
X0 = 6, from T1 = 4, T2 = 0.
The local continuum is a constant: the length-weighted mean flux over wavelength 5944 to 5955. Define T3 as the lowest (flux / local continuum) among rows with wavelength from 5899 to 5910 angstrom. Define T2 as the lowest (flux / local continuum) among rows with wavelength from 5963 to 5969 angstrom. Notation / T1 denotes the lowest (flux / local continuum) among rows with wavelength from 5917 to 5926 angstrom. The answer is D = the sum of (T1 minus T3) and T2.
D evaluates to 0.98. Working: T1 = 0.95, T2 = 0.89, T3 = 0.87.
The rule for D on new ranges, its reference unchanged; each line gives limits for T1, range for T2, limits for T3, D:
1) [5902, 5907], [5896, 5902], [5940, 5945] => 0.67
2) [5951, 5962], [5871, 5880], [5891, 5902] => 1.18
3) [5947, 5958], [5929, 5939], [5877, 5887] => 1.00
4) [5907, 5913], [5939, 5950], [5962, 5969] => 1.01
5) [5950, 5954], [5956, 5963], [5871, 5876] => 0.94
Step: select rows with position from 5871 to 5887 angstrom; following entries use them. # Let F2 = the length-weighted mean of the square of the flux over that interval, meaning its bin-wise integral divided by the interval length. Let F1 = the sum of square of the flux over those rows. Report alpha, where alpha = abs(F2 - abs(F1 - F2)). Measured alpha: 74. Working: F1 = 89.0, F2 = 7.4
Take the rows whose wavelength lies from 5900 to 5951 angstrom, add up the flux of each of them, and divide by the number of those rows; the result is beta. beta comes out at 2.79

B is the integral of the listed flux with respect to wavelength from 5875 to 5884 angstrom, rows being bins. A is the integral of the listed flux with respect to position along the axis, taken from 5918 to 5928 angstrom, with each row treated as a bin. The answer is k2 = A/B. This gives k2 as 1.15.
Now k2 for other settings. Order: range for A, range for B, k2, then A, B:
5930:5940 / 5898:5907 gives 1.19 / 28.0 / 23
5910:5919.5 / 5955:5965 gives 0.98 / 26.1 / 27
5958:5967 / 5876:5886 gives 0.91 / 24.0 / 26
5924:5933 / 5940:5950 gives 0.87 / 24.9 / 29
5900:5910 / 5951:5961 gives 0.97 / 26.9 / 28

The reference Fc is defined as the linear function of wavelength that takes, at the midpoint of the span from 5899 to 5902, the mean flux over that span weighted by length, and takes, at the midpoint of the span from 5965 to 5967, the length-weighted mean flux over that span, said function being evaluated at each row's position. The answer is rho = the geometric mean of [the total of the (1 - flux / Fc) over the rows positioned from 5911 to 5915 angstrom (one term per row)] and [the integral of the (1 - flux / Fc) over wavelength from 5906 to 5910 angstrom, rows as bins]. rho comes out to 0.25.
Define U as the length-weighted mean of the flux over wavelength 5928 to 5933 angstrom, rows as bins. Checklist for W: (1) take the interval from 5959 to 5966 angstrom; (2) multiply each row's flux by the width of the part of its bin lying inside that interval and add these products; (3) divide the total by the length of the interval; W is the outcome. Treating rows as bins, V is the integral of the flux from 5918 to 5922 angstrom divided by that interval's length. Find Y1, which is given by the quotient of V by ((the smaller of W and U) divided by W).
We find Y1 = 2.83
